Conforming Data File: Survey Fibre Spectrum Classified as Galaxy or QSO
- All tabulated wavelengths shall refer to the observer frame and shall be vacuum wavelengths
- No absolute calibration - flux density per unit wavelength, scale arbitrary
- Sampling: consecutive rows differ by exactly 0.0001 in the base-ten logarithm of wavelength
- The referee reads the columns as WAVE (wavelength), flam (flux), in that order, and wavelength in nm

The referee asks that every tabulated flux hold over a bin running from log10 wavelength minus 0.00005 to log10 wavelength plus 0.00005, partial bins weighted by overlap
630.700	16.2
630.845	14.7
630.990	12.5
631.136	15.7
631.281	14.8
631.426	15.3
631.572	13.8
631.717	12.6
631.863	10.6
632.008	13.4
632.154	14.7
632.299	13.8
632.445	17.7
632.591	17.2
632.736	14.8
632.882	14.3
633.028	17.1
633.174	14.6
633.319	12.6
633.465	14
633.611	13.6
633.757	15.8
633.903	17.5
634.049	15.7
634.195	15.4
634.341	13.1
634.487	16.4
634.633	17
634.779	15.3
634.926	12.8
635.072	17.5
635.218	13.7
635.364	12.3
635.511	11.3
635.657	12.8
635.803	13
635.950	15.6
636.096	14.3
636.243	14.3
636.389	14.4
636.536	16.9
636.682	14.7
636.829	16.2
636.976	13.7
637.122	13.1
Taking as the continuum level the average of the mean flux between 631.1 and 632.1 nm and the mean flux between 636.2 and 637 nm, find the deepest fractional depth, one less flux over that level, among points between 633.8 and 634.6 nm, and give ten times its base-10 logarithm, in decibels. -10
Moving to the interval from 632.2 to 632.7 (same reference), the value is -14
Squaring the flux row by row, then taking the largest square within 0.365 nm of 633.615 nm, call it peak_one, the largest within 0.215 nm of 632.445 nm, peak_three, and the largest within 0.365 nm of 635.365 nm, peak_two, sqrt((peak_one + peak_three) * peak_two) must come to 436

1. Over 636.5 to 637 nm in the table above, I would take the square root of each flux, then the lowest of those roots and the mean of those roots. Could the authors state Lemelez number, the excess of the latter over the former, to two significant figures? 0.22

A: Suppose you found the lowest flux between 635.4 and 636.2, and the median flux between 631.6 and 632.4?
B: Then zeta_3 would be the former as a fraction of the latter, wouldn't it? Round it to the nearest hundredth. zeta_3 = 0.84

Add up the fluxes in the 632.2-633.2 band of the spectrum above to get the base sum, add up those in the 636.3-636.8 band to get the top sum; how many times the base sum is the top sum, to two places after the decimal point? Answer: 0.42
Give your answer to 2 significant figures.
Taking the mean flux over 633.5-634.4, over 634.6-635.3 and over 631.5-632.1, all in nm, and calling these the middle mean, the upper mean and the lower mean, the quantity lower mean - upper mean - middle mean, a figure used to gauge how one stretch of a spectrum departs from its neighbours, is -18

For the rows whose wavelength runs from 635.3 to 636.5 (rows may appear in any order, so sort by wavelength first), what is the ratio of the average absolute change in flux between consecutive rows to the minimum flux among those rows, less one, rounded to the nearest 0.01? -0.92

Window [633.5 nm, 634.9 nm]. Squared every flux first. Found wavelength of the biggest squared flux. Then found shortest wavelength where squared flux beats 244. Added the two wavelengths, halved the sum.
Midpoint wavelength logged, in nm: 633.83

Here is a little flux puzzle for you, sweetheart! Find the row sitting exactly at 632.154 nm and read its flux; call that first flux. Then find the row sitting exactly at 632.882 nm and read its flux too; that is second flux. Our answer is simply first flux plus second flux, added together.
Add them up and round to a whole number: 29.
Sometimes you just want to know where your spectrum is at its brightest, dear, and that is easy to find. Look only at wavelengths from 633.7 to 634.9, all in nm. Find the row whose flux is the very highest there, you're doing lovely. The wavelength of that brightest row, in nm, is 633.903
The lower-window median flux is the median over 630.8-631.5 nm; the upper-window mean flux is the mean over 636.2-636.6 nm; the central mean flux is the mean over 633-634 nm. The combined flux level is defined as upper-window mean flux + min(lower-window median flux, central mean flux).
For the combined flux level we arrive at 30.0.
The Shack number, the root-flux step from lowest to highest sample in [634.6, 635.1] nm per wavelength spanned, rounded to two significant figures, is 0.14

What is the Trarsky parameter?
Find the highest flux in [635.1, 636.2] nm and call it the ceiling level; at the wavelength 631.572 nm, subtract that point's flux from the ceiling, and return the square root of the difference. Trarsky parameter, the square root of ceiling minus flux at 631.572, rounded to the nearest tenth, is 1.3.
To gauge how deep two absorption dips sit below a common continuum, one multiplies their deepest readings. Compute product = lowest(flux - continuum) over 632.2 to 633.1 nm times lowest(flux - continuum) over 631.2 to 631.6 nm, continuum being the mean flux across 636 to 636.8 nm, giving 1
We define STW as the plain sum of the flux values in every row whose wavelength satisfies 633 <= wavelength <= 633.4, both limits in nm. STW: 44.3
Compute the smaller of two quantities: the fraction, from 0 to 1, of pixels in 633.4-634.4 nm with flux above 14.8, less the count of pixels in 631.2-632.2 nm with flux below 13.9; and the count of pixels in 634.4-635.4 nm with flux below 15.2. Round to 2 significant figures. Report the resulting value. -3.4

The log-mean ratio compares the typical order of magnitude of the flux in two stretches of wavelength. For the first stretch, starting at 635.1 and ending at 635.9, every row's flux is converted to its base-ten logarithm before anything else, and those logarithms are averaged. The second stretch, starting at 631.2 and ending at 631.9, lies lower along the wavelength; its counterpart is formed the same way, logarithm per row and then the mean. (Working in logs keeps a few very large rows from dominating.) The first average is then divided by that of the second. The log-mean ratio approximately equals 0.98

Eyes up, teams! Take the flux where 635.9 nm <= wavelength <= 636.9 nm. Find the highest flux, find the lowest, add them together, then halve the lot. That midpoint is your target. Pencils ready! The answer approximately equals 15.6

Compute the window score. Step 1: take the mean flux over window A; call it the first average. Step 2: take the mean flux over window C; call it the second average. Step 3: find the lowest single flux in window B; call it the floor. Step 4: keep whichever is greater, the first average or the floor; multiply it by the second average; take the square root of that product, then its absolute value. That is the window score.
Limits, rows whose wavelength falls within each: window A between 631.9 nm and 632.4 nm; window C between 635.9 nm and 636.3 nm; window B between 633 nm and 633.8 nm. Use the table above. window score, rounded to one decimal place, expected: 14.3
